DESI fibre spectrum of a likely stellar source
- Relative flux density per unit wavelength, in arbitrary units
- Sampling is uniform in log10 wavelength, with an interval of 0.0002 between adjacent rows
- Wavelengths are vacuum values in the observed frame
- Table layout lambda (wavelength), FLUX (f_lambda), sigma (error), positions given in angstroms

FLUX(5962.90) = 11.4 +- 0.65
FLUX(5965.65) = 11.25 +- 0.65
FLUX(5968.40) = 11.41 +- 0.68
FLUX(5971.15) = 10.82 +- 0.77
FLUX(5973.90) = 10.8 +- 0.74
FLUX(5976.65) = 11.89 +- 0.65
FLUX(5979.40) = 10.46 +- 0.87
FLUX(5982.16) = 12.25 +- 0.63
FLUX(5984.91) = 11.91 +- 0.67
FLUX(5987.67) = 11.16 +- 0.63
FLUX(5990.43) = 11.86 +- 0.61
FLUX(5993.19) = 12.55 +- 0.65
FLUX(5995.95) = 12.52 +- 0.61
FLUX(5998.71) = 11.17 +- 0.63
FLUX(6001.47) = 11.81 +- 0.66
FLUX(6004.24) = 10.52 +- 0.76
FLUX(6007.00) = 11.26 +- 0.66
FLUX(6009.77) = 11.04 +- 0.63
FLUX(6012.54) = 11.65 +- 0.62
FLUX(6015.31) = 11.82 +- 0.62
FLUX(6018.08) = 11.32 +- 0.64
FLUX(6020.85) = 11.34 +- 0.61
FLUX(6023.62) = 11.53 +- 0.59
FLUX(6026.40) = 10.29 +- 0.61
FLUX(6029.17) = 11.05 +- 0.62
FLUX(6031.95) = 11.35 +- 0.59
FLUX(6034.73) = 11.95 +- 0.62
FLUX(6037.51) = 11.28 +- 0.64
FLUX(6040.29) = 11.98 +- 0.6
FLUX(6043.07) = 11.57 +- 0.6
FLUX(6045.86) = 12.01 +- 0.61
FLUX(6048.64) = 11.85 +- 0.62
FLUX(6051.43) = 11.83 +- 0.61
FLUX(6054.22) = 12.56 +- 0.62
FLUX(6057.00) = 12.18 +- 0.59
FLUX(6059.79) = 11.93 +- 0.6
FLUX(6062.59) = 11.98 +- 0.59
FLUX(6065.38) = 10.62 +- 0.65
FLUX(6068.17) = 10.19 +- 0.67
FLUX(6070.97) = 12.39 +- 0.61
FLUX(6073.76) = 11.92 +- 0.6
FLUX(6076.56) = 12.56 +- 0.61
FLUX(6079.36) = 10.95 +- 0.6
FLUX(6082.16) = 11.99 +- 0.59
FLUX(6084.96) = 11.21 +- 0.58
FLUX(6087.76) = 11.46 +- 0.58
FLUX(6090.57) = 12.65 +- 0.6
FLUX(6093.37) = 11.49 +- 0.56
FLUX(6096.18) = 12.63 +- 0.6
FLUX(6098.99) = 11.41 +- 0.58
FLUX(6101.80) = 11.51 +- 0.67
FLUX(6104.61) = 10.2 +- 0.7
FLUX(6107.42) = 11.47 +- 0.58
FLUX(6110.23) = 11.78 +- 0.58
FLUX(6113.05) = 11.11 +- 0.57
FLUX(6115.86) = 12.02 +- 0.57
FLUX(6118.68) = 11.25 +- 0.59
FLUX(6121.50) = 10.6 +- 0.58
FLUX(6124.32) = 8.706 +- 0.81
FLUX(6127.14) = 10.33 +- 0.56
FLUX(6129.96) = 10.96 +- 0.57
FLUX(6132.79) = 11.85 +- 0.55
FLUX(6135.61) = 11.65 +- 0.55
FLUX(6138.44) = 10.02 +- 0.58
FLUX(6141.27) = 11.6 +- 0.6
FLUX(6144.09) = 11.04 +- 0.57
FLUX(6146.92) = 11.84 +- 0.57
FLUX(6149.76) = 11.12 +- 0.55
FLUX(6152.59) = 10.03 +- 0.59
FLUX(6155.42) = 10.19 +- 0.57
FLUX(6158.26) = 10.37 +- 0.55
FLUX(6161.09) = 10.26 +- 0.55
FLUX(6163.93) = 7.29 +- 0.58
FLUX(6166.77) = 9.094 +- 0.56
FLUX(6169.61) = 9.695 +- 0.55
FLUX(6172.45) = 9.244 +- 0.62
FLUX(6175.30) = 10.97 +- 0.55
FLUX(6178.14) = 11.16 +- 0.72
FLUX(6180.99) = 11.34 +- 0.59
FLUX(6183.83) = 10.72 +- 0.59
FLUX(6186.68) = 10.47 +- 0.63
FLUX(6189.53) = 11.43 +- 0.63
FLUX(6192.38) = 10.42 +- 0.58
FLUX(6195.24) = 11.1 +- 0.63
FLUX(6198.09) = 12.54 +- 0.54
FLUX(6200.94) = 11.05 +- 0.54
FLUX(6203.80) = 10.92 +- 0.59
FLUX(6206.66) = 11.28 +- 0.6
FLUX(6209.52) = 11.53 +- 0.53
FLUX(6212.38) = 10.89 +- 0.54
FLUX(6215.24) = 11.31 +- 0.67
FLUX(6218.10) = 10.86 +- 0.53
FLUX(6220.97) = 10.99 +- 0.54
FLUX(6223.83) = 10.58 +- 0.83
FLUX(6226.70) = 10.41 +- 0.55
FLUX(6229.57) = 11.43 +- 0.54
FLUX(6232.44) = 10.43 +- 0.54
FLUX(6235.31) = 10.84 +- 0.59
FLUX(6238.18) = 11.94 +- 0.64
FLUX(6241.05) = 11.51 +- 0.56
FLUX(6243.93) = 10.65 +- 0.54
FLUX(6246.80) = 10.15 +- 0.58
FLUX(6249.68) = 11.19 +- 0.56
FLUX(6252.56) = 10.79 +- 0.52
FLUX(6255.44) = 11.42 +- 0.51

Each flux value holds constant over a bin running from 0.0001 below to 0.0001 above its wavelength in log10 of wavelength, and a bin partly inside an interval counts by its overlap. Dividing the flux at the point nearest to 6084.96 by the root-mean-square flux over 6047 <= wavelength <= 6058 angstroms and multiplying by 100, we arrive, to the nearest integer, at 93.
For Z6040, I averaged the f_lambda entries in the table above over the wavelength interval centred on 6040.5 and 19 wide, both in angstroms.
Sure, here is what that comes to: 11.7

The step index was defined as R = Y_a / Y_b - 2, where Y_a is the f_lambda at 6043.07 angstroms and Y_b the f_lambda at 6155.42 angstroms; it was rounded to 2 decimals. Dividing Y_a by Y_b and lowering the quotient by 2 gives -0.86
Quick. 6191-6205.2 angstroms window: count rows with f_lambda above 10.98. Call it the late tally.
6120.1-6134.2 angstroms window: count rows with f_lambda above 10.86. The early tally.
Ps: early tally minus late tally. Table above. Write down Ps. -1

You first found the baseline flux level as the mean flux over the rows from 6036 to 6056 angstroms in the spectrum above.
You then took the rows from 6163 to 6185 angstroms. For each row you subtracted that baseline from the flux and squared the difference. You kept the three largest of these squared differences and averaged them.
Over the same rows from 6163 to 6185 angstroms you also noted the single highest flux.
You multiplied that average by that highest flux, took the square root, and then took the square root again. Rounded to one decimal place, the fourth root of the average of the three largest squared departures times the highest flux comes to 3.4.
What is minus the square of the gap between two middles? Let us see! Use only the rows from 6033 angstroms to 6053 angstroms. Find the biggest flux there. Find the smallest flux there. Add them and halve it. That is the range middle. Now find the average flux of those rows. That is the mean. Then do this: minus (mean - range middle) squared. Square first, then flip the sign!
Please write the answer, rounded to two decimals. -0.02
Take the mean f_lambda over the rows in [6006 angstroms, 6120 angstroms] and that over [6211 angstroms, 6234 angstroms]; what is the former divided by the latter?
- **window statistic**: 1.07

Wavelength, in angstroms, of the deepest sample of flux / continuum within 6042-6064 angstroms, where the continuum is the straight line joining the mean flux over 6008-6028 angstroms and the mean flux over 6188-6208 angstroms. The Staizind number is 6043.07 angstroms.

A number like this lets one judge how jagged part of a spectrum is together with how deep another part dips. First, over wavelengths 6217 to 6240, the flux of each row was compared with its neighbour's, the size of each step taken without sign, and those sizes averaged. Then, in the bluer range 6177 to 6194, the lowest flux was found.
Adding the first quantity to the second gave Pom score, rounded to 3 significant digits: 11.0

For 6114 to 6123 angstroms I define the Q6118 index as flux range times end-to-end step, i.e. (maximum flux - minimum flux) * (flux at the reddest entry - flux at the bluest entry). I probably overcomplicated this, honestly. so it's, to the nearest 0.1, -2.0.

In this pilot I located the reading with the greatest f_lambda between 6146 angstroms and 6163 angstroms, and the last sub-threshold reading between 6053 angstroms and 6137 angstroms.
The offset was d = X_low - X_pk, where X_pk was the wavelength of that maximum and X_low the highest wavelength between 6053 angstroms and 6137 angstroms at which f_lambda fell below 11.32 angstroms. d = -17.0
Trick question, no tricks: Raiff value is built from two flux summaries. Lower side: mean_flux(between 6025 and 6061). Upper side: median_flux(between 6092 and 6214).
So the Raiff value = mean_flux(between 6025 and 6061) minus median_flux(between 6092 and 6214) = 0.6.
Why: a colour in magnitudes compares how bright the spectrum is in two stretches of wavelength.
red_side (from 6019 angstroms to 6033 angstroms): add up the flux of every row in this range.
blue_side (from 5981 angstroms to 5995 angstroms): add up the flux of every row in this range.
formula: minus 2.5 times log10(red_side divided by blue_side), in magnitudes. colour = 0.08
